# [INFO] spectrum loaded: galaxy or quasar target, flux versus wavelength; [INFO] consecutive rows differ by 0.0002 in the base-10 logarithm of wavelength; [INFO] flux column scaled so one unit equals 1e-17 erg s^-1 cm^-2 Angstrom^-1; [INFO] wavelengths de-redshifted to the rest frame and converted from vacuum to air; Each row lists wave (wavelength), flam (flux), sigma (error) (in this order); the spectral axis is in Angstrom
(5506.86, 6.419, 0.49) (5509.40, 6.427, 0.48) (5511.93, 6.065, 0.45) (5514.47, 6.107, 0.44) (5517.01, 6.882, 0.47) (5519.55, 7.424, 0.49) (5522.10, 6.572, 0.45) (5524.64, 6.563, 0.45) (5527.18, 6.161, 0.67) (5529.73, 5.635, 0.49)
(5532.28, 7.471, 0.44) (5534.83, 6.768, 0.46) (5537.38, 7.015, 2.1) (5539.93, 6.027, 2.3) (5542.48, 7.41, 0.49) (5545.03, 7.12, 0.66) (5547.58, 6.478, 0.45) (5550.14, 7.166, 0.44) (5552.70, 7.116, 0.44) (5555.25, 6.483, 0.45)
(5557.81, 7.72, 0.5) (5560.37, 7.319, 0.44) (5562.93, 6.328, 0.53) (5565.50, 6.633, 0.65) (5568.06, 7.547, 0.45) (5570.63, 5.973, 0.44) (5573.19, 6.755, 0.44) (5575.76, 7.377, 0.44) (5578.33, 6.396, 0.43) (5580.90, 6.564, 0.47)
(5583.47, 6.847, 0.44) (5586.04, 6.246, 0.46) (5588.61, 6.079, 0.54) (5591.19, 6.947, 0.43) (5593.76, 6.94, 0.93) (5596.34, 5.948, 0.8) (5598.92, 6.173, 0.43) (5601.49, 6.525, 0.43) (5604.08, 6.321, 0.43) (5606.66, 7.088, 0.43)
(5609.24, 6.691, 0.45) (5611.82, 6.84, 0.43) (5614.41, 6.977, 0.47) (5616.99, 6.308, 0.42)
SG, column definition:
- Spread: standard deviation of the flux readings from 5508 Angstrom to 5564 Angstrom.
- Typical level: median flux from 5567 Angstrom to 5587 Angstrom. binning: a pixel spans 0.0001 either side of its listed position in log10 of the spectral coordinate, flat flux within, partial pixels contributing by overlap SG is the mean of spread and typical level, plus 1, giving 4.61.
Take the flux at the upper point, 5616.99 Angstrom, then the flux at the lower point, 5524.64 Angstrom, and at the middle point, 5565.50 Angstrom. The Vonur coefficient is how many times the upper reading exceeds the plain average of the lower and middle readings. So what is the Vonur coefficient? 0.956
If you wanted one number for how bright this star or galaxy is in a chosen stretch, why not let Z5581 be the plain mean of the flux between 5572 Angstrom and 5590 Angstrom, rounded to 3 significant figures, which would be 6.61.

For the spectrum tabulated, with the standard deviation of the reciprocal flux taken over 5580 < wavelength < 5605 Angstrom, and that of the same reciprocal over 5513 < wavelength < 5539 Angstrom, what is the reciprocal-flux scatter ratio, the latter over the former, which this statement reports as 1.57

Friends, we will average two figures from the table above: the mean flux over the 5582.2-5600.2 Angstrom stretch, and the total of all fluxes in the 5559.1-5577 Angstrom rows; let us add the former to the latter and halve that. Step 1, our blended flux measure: 27.19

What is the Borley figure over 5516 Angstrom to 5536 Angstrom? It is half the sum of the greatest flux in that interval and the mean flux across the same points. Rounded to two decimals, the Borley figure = 7.08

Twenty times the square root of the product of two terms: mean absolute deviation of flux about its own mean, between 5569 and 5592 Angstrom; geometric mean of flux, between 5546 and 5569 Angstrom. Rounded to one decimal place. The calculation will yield 31.7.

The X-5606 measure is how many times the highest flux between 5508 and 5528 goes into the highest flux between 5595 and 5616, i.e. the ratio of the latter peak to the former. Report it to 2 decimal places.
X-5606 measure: 0.95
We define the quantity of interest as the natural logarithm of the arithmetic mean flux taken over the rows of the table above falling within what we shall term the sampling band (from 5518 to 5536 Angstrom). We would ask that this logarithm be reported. 1.90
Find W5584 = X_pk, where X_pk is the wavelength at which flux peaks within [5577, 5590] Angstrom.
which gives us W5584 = 5583.47 Angstrom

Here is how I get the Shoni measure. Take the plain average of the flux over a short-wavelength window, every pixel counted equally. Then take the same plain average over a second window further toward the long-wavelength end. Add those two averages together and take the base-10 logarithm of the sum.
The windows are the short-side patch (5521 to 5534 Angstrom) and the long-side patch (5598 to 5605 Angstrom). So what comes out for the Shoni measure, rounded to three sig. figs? 1.11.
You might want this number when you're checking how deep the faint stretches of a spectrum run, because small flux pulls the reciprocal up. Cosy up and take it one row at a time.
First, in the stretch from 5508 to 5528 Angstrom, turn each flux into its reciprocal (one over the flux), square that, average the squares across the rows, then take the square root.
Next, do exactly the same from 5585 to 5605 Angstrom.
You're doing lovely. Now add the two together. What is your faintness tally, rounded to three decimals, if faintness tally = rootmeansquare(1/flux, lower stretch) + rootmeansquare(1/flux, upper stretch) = 0.311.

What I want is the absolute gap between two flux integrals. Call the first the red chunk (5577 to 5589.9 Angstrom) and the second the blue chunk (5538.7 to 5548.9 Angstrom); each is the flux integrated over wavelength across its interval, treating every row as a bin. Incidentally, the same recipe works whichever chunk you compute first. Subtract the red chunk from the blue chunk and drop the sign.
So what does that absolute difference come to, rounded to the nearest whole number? 14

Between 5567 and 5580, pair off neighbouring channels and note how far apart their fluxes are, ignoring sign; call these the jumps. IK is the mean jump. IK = 0.99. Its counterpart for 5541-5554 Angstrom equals 0.42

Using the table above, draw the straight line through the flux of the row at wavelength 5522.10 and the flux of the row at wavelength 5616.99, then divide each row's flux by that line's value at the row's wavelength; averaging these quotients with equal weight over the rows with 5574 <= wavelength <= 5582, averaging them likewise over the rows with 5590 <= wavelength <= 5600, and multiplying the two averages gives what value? 1.079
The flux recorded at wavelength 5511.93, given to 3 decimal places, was 6.065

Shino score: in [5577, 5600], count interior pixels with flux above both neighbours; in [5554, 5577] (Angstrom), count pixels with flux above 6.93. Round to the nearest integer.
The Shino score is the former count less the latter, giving -2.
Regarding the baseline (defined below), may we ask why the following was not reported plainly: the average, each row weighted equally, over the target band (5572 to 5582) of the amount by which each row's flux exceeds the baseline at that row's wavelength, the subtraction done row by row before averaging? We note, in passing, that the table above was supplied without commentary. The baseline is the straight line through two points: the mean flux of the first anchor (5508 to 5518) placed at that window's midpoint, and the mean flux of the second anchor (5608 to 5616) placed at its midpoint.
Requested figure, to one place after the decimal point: 0.1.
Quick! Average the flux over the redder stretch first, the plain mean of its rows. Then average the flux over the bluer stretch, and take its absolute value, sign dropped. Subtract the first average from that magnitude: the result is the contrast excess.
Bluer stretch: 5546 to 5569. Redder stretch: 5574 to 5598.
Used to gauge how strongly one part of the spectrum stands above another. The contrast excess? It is 0.38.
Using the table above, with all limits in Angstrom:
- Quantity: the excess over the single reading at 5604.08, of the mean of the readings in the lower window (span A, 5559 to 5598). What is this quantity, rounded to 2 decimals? 0.34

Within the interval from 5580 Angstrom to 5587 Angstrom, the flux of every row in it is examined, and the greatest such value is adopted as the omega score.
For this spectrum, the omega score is 6.847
